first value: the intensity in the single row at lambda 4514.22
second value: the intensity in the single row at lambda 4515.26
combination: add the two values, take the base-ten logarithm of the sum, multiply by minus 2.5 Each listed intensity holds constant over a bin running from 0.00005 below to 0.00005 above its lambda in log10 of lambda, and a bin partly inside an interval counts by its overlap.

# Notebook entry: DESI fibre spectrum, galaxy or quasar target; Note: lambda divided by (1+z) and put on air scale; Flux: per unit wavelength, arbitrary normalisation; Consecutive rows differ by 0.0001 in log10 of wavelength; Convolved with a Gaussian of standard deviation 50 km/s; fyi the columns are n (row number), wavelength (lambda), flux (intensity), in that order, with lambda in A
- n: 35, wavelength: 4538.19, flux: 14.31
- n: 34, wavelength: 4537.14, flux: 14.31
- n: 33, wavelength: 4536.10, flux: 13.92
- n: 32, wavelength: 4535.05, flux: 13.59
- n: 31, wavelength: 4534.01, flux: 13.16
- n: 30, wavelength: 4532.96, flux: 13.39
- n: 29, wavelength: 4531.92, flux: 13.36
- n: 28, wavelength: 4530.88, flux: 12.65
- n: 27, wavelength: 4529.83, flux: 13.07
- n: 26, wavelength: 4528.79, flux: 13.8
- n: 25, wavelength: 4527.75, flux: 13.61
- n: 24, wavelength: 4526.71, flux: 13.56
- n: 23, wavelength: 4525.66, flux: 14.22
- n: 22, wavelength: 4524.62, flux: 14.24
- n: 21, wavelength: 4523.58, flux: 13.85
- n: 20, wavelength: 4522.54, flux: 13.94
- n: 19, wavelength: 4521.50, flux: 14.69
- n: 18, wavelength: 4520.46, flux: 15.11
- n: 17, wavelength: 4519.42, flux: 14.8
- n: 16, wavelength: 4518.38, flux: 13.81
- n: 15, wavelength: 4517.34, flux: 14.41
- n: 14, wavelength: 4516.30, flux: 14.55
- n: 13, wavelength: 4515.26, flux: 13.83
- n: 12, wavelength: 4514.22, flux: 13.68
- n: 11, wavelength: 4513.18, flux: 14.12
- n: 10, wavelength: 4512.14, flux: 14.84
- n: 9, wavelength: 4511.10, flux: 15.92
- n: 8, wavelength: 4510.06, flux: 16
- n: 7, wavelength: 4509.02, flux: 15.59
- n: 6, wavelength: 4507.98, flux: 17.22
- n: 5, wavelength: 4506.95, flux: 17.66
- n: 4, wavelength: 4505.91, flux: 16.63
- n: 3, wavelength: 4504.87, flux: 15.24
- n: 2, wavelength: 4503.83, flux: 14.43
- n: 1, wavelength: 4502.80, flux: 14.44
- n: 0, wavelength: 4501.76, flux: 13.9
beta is -3.60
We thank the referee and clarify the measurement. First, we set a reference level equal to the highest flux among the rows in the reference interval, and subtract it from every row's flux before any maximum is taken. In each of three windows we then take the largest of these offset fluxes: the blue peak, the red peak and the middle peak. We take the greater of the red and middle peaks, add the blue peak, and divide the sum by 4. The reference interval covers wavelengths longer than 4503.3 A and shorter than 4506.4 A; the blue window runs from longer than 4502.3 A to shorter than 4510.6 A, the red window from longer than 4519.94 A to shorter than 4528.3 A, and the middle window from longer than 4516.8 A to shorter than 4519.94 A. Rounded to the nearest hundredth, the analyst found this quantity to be -0.12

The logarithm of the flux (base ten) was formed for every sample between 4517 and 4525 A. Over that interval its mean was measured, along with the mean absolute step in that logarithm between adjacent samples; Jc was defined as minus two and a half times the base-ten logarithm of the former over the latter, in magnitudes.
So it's -4.7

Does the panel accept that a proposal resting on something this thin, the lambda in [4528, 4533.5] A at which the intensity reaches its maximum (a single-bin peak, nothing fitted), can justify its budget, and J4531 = 4528.79 A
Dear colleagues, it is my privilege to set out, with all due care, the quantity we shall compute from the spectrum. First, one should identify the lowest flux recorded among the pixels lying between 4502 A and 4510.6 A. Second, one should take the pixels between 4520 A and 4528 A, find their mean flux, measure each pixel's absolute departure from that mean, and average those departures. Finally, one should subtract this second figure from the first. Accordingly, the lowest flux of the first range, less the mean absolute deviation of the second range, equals 14.0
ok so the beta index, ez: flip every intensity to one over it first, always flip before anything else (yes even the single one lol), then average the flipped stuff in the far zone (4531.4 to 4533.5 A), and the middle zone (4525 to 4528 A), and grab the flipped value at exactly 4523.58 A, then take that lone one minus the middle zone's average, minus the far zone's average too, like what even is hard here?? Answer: -0.075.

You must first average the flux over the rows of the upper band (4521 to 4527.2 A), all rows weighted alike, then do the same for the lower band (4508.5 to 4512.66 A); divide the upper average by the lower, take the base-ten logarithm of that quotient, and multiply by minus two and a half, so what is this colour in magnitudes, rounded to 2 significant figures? 0.11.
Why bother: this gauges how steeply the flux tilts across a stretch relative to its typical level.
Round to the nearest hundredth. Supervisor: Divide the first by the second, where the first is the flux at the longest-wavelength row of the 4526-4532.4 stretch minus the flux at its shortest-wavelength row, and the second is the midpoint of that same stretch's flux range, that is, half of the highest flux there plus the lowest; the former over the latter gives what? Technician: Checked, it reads -0.02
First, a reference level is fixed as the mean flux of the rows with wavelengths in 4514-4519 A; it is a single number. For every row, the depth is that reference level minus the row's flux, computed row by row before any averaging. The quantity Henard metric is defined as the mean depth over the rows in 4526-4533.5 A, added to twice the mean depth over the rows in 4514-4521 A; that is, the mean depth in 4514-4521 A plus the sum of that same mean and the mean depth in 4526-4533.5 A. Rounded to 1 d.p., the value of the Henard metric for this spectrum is 0.2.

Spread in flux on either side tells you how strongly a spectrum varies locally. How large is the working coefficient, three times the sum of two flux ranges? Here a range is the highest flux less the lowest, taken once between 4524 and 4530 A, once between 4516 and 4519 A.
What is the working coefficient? 5.7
